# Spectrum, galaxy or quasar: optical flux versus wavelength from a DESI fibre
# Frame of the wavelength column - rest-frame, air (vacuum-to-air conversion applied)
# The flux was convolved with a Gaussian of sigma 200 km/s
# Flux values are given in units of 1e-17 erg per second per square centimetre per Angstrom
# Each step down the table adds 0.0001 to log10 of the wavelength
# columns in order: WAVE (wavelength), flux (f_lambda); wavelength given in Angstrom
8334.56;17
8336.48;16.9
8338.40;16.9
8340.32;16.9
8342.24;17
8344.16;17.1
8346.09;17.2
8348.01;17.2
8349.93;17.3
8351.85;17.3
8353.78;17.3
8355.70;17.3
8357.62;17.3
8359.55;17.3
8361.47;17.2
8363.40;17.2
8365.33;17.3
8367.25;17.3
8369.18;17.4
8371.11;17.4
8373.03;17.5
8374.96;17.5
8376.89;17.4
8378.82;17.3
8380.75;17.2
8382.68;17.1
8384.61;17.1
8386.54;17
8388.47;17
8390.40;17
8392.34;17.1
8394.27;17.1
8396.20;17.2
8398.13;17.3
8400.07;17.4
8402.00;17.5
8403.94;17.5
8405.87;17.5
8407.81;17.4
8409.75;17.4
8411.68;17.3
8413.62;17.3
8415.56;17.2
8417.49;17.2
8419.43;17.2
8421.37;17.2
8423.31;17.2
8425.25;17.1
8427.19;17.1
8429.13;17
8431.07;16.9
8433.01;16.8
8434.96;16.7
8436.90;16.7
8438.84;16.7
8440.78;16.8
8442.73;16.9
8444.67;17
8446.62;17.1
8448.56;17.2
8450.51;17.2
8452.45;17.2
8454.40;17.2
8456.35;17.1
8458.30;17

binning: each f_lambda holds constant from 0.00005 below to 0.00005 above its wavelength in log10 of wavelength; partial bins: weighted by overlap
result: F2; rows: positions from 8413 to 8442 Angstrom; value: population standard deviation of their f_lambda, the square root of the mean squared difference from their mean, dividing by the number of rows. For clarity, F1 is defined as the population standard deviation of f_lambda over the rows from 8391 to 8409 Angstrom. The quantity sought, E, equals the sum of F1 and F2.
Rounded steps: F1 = 0.16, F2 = 0.21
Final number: 0.37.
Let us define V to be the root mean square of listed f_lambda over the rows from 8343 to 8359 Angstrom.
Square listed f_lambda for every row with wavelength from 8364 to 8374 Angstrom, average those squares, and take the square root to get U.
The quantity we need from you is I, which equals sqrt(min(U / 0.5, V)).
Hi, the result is 4.15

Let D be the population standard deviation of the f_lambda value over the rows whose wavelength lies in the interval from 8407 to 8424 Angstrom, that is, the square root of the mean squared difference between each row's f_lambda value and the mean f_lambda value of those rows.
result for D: 0.08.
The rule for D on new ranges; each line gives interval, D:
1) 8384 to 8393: 0.05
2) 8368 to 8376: 0.05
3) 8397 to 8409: 0.07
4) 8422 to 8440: 0.19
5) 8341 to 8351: 0.10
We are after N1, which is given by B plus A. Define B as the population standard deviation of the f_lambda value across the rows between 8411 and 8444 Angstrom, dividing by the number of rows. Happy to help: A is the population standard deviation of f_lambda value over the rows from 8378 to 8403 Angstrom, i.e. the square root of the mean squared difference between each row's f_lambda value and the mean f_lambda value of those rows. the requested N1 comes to 0.365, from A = 0.153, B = 0.21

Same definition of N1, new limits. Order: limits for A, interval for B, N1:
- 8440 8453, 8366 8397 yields 0.321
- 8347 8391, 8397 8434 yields 0.333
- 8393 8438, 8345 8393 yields 0.370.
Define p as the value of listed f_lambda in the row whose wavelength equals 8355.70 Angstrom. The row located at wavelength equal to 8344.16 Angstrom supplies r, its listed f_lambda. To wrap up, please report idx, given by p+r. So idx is 34.4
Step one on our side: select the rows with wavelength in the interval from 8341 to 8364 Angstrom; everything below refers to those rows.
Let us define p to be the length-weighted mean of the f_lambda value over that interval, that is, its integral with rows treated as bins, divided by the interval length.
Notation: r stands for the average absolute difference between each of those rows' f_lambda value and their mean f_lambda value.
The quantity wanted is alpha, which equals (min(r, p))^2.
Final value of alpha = 0.006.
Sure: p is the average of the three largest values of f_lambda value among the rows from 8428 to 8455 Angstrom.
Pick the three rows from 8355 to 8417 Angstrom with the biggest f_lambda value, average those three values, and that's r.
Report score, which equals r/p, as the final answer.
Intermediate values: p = 17.2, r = 17.5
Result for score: 1.02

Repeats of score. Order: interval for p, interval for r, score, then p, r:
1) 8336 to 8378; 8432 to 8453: 0.98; 17.5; 17.2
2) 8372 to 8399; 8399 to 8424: 1.00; 17.5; 17.5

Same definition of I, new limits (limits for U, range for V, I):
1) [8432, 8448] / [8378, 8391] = 4.14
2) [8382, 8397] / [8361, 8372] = 4.16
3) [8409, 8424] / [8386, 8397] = 4.13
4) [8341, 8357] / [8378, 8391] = 4.14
